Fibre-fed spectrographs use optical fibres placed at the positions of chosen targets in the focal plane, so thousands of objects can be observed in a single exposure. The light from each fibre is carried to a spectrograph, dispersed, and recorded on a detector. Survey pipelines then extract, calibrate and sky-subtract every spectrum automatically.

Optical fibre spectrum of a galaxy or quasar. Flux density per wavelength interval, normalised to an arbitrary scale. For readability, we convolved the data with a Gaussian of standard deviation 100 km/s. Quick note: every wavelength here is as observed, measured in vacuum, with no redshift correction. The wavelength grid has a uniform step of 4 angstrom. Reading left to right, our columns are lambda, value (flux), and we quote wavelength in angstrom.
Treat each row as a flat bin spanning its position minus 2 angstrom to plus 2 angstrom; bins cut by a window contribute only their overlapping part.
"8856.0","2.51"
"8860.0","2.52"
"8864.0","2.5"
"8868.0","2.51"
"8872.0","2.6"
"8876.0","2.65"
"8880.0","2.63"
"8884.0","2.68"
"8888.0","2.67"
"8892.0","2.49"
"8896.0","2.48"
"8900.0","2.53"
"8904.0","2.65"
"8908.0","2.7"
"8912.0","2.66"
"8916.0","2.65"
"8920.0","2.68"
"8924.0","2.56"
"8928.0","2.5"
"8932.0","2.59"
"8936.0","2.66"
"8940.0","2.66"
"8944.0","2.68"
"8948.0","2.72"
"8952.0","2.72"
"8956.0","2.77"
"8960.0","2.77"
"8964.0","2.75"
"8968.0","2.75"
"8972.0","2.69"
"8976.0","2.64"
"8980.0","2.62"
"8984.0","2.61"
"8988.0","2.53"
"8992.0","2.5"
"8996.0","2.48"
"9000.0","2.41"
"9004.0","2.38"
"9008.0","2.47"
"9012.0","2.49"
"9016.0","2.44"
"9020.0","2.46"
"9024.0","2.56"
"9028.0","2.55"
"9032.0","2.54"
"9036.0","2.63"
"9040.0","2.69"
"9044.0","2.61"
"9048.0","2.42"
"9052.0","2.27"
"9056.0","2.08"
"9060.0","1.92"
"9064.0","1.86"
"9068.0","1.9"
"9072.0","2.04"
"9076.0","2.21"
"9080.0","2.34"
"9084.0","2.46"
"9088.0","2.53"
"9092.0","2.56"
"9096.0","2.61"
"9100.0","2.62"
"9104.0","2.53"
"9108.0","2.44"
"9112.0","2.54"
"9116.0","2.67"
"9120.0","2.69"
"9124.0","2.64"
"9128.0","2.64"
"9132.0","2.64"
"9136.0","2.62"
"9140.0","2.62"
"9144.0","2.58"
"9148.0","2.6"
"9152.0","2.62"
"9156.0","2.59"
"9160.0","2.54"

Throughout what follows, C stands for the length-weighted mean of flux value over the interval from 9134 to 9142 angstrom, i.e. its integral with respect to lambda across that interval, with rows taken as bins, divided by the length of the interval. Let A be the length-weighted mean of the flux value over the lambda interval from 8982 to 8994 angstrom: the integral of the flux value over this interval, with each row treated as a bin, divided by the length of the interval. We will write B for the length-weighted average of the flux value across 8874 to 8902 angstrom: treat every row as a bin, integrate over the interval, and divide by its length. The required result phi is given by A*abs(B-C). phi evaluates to 0.08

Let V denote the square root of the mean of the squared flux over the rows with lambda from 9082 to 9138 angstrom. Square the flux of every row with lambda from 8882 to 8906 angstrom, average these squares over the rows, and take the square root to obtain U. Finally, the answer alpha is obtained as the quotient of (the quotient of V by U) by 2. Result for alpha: 0.500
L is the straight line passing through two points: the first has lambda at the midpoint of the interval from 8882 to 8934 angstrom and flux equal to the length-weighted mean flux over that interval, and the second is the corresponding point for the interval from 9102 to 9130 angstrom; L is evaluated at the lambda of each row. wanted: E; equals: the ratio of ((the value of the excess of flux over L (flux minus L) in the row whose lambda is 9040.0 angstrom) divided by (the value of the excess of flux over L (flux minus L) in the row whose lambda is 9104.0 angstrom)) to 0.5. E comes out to -2.9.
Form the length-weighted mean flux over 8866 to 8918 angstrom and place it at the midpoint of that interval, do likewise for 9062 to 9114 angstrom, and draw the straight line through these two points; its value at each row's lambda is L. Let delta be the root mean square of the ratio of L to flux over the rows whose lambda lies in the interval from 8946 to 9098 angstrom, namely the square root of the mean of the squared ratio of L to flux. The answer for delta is 1.001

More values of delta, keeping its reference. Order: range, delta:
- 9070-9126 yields 0.950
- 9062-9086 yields 1.131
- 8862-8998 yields 0.977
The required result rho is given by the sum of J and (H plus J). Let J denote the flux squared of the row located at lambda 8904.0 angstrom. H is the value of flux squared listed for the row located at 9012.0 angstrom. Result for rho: 20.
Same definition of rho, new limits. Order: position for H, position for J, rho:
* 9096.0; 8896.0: 19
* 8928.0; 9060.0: 14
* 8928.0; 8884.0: 21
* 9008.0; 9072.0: 14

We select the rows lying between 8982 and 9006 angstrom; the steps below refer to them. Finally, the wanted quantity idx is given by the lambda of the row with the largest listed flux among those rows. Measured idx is 8984.0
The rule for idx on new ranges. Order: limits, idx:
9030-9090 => 9040.0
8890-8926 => 8908.0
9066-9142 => 9120.0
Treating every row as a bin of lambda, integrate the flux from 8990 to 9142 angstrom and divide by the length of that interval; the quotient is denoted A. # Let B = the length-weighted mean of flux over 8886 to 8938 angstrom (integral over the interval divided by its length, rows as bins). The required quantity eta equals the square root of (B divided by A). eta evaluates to 1.03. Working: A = 2.45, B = 2.602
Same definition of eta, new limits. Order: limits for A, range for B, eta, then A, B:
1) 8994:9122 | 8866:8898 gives 1.03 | 2.42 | 2.589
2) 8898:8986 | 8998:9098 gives 0.95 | 2.66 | 2.377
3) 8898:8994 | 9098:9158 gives 0.99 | 2.65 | 2.603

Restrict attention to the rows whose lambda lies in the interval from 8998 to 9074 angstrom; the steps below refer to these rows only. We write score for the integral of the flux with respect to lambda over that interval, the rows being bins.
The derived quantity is 179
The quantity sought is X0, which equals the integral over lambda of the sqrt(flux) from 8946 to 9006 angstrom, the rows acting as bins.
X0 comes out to 97.1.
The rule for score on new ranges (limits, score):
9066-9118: 126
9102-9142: 104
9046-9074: 58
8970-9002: 82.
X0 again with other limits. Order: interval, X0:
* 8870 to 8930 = 96.9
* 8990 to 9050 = 95.0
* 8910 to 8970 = 98.1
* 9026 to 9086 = 90.9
